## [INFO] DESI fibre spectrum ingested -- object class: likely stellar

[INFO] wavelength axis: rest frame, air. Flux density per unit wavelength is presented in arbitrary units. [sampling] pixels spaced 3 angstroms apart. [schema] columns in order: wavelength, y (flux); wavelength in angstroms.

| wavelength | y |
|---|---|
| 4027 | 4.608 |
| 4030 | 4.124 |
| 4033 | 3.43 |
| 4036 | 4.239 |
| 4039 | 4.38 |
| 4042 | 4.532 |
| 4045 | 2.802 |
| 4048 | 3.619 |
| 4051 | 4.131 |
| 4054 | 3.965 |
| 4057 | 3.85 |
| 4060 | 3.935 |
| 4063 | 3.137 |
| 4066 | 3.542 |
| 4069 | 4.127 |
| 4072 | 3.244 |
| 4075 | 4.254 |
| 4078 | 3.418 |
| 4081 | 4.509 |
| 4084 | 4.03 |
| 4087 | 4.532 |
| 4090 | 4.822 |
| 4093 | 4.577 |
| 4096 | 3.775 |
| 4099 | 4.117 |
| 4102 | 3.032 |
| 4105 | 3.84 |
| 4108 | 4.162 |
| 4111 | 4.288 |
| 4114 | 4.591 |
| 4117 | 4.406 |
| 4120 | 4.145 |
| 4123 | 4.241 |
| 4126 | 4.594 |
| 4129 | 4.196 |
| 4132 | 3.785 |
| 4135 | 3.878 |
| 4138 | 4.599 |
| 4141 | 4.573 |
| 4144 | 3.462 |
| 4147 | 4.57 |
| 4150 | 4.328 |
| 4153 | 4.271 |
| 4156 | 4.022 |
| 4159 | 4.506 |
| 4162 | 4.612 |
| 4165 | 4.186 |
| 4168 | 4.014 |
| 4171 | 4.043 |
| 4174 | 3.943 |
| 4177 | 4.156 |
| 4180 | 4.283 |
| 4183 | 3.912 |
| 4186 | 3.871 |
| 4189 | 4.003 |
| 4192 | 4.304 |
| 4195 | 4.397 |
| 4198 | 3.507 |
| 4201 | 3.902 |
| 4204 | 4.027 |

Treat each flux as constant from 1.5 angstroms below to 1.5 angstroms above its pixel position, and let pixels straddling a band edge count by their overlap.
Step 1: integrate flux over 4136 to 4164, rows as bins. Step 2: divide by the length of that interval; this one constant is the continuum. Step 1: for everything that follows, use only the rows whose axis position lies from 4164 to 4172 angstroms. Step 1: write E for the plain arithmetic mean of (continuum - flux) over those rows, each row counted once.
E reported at 0.2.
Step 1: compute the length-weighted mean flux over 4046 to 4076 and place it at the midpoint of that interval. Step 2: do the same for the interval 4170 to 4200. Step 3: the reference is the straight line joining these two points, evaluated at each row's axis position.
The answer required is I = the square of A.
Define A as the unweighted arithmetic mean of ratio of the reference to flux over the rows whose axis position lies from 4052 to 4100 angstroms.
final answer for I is 0.93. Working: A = 0.96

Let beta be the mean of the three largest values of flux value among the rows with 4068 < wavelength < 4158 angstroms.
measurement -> 4.7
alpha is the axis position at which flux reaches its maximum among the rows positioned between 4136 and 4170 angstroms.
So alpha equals 4162 angstroms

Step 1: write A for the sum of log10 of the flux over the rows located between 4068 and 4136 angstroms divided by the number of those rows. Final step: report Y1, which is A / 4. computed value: 0.153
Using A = 0.611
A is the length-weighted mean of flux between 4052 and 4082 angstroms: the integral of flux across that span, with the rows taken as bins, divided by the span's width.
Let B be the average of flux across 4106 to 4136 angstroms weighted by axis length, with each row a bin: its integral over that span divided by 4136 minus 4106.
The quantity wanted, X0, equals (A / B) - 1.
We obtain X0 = -0.10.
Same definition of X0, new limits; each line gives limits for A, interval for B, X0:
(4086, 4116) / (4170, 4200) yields 0.03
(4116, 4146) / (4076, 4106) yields 0.03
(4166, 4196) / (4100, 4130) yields -0.01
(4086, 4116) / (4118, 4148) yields -0.01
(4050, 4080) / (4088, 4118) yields -0.10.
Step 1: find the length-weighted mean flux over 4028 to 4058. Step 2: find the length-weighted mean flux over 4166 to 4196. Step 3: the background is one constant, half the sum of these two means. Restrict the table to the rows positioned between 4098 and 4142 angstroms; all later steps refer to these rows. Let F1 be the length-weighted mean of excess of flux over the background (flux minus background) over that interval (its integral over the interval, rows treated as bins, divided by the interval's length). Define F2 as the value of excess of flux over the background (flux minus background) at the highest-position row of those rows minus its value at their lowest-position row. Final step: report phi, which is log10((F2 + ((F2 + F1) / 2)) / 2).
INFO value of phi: -0.419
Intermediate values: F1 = 0.15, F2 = 0.456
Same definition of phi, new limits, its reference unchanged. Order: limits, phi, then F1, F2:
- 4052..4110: -0.876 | -0.06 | 0.197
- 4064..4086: -0.477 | -0.13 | 0.488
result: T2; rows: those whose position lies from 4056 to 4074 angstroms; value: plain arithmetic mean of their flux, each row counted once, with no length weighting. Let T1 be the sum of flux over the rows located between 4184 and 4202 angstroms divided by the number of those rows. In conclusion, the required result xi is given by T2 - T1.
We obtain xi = -0.4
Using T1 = 4.00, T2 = 3.64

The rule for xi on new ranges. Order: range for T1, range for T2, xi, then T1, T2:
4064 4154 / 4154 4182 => 0.1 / 4.13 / 4.20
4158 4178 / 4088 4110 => -0.2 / 4.21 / 4.05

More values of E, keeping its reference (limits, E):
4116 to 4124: 0.1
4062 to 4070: 0.7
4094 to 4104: 0.7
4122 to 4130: 0.0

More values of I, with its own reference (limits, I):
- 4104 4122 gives 0.84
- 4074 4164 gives 0.87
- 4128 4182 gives 0.91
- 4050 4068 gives 1.01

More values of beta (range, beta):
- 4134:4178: 4.6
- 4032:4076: 4.4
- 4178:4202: 4.3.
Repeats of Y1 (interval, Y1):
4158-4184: 0.155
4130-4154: 0.155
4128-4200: 0.154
